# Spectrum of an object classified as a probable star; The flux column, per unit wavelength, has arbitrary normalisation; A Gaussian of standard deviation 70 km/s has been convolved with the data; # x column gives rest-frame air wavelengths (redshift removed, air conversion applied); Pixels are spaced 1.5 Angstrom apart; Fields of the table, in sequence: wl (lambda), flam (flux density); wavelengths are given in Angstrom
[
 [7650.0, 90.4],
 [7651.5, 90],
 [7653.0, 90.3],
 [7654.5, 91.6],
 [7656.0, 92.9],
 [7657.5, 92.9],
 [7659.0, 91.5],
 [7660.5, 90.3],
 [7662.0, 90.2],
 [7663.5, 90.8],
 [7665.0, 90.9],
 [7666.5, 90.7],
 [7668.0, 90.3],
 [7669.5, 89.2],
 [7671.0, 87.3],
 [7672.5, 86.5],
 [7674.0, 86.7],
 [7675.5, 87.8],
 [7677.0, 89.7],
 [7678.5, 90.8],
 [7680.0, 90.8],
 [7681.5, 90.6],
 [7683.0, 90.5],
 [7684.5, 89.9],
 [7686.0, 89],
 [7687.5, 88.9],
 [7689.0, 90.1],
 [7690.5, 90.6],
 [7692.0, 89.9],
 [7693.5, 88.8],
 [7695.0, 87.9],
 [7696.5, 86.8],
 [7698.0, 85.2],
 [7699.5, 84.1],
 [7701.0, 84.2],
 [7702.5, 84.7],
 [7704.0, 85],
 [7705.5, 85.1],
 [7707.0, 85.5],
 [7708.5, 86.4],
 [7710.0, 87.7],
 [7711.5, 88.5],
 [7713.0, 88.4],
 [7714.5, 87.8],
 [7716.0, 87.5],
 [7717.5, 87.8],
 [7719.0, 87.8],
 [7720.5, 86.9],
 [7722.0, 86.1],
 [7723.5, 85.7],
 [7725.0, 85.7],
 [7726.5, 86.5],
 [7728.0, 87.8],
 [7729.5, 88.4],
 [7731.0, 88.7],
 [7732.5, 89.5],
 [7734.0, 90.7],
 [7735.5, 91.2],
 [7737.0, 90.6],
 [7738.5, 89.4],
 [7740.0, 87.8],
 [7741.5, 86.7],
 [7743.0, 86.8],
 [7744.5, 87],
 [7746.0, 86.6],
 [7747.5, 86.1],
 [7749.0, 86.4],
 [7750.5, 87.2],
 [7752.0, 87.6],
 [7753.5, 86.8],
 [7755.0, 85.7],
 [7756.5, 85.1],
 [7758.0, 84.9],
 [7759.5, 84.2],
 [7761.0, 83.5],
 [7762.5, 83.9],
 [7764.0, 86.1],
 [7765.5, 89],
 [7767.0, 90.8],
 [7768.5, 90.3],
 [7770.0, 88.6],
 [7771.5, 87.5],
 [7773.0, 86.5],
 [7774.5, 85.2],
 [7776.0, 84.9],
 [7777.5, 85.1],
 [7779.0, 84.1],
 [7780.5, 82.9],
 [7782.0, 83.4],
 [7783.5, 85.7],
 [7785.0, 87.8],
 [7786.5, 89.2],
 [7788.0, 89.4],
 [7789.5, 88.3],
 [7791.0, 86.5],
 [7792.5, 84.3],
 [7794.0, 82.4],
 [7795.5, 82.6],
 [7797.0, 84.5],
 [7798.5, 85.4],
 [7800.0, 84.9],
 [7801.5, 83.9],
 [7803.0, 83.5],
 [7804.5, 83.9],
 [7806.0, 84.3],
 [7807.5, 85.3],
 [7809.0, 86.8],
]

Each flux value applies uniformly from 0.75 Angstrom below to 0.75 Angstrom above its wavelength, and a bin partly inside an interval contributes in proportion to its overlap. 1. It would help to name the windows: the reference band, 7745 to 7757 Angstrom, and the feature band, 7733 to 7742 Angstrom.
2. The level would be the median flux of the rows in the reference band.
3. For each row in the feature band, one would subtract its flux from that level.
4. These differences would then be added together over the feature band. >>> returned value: -17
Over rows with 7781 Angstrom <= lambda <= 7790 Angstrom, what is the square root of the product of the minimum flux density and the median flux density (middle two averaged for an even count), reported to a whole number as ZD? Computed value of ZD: 86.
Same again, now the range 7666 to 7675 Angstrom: 87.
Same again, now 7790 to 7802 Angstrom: 83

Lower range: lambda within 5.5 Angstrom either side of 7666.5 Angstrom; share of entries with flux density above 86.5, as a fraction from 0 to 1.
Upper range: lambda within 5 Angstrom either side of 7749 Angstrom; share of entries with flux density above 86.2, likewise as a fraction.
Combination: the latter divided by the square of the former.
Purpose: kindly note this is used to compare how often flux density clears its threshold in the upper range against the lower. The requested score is 0.86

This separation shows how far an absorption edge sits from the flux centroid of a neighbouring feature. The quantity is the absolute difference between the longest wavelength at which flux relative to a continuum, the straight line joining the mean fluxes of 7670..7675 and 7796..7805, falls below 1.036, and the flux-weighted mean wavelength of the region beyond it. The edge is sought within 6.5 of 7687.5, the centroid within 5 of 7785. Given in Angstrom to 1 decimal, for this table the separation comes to 91.6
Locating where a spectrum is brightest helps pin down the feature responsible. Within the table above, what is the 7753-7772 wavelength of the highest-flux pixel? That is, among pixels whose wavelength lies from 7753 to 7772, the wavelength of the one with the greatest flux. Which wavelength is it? 7767.0 Angstrom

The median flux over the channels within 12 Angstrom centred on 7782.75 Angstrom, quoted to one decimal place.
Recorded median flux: 85.4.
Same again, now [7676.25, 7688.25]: 90.2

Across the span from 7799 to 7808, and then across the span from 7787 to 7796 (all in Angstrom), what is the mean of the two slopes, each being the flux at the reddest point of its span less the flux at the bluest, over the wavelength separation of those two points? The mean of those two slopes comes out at -0.43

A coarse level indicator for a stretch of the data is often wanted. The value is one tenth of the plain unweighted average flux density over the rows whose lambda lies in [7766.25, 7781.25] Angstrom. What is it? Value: 8.66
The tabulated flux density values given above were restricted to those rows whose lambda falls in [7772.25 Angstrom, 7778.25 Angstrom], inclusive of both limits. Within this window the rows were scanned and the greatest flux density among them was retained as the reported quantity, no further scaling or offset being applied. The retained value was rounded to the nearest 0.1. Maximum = 86.5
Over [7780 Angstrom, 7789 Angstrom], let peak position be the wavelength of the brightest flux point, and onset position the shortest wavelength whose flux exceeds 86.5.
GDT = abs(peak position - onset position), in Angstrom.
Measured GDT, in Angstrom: 3.0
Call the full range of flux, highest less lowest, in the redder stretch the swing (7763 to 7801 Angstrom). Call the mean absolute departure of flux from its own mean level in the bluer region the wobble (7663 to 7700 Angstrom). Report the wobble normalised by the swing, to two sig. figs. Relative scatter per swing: 0.19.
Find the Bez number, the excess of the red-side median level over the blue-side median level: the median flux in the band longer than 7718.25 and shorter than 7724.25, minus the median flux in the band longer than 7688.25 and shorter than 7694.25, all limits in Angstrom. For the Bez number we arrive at -3.5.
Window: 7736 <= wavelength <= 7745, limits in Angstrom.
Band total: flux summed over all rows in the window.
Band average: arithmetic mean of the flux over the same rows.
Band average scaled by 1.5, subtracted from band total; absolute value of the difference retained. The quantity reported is 396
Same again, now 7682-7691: 404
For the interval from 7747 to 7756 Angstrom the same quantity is 390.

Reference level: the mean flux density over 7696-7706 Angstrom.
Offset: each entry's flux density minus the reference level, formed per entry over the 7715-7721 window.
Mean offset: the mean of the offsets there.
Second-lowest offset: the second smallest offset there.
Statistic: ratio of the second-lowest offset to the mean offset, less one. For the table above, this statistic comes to 0.0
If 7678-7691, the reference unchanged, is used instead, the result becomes -0.2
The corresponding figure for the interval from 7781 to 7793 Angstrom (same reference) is -1.4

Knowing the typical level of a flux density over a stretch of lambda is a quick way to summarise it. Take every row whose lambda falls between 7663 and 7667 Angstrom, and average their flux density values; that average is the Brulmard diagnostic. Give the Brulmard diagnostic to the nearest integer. 91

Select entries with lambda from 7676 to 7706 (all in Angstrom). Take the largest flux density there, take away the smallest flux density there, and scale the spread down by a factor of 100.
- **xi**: 0.0670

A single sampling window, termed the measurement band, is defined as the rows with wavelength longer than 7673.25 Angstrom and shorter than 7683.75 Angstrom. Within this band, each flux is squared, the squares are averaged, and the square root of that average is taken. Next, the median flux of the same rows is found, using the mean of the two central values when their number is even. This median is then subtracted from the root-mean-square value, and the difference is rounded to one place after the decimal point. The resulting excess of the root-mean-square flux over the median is -0.9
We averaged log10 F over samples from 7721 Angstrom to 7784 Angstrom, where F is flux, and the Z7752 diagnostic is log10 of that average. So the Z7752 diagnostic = 0.287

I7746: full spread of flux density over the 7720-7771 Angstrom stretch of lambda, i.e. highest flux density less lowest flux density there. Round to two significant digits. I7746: 7.7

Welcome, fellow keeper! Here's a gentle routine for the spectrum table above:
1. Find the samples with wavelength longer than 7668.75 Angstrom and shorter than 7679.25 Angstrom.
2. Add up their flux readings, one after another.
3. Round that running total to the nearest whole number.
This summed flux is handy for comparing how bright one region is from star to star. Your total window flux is 618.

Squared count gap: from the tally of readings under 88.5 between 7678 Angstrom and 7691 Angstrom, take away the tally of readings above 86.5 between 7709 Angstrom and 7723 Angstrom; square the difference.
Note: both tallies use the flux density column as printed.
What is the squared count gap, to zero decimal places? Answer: 64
